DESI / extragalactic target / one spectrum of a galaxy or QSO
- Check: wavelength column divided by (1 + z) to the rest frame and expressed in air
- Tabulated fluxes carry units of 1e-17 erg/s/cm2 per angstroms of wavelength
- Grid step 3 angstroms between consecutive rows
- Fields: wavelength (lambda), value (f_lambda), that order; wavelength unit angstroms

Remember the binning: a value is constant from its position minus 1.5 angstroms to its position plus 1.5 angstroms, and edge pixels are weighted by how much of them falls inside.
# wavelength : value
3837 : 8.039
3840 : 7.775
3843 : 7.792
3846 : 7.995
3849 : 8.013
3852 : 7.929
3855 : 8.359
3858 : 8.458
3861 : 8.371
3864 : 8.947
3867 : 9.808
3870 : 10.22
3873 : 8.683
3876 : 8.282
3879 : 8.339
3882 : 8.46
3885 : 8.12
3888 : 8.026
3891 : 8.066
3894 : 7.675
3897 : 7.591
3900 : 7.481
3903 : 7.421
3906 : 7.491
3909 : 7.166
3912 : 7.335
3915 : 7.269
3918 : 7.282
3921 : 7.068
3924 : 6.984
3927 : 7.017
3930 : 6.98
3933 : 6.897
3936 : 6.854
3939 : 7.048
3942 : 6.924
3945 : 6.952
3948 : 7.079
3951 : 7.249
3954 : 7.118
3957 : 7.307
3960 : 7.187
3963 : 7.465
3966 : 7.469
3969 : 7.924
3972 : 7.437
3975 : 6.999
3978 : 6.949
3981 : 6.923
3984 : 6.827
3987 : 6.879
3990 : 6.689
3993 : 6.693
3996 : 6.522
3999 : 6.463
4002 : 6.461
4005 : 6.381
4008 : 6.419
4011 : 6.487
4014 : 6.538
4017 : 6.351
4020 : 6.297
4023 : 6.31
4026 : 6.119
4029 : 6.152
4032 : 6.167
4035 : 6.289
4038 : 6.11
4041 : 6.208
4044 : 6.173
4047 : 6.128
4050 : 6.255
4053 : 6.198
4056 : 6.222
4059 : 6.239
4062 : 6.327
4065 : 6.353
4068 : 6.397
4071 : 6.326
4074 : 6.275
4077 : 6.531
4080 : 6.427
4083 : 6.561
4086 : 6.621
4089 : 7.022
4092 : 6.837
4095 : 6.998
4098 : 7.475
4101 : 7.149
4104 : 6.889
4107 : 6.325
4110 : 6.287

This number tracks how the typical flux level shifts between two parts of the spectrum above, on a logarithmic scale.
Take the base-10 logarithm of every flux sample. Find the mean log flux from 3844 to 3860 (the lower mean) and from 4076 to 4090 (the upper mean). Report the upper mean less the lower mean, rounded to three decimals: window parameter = -0.090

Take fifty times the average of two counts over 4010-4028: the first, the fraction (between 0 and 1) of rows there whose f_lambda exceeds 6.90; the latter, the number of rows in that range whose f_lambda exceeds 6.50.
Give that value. 25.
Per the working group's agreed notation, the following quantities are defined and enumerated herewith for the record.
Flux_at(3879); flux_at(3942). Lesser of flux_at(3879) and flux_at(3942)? 6.92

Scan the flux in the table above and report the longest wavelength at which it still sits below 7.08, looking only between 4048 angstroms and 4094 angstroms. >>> 4092 angstroms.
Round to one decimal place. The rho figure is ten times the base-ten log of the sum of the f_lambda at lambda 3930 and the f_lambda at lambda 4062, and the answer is 11.2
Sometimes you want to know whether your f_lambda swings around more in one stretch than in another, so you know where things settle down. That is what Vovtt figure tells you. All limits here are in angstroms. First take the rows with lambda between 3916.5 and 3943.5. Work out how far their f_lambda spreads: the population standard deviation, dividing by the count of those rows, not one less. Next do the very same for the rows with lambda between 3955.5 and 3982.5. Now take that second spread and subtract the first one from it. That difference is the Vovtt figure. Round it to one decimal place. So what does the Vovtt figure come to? 0.2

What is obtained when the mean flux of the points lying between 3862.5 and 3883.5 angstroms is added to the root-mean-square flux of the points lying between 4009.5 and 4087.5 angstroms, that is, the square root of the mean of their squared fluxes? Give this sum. 15.3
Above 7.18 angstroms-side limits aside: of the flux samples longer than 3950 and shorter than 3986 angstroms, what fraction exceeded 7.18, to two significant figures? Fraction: 0.58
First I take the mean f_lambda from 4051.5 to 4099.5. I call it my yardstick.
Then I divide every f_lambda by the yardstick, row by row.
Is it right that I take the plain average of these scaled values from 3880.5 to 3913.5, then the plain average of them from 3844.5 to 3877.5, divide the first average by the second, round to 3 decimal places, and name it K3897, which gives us 0.892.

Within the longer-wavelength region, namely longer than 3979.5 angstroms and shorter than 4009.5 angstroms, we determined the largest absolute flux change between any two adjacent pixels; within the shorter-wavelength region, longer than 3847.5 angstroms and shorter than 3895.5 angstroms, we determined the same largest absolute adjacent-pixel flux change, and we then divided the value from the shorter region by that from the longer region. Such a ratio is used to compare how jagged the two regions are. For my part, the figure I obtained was 8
